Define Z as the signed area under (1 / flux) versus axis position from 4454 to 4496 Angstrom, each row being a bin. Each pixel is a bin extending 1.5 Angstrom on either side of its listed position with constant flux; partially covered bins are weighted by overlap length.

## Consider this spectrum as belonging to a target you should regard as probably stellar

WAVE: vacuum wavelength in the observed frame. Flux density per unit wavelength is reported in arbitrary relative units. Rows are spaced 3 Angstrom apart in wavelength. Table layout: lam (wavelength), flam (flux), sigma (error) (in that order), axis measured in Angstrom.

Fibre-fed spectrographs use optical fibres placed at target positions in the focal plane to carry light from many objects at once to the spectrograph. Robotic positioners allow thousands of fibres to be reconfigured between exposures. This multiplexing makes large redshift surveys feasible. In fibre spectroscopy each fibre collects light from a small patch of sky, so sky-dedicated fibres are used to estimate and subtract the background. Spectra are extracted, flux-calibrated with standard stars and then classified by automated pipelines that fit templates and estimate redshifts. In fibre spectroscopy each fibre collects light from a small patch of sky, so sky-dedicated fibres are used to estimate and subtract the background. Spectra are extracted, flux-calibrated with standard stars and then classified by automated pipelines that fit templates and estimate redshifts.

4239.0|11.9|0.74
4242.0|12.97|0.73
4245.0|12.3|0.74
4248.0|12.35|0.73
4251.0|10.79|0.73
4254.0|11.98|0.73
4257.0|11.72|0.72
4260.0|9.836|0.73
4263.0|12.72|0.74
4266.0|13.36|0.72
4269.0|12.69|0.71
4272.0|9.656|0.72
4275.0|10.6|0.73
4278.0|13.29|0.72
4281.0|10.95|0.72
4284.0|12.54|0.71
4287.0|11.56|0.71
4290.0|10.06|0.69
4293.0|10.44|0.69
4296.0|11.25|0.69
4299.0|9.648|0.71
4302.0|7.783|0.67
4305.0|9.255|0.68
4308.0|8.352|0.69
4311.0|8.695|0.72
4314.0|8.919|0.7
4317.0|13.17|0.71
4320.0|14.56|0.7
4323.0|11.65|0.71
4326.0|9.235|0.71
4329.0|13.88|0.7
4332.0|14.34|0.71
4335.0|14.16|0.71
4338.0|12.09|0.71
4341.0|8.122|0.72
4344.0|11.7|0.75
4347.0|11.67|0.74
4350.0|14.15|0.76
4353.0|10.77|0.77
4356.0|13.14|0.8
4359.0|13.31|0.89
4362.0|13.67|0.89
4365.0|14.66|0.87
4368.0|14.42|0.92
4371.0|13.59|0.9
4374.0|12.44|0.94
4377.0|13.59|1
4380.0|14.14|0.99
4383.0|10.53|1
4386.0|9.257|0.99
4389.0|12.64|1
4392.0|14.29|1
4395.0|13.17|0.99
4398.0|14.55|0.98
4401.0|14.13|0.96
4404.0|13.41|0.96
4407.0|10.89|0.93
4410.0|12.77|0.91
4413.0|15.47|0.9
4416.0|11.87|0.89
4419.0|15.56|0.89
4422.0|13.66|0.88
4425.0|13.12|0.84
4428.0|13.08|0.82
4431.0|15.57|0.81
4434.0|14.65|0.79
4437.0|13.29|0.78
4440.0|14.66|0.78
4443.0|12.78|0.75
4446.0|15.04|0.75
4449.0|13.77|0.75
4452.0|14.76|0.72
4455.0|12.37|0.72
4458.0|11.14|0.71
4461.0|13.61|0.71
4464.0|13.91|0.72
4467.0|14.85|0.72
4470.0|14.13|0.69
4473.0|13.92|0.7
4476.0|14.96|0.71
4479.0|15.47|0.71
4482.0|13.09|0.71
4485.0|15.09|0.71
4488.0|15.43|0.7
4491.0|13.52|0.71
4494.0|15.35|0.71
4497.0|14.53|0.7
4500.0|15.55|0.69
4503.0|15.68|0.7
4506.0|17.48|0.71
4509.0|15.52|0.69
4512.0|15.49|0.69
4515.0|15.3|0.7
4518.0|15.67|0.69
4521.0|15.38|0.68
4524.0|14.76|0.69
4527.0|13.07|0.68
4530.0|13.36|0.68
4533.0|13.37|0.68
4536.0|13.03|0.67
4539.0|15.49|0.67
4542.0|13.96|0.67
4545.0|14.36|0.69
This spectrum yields 3.0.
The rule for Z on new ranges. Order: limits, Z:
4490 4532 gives 2.8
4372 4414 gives 3.3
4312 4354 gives 3.6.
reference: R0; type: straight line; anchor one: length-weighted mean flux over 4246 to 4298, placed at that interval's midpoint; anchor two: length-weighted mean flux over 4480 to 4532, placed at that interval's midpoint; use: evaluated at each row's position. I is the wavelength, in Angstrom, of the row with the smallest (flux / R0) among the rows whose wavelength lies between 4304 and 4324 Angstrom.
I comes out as 4308.0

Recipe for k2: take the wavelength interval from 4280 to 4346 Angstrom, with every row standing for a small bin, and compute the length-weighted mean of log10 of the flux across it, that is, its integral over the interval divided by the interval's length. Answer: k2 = 1.03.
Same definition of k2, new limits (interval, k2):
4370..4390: 1.08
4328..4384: 1.11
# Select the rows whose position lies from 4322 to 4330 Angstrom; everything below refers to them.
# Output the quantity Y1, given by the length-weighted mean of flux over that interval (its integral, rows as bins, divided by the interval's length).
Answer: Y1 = 11.4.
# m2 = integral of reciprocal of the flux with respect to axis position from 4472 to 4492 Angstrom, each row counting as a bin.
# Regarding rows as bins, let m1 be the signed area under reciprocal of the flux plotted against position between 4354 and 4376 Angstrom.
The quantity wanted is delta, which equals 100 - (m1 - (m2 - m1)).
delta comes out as 98.1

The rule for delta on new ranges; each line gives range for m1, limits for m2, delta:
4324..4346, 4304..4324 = 98.1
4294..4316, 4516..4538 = 96.7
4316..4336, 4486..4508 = 98.3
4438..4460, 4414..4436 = 98.3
